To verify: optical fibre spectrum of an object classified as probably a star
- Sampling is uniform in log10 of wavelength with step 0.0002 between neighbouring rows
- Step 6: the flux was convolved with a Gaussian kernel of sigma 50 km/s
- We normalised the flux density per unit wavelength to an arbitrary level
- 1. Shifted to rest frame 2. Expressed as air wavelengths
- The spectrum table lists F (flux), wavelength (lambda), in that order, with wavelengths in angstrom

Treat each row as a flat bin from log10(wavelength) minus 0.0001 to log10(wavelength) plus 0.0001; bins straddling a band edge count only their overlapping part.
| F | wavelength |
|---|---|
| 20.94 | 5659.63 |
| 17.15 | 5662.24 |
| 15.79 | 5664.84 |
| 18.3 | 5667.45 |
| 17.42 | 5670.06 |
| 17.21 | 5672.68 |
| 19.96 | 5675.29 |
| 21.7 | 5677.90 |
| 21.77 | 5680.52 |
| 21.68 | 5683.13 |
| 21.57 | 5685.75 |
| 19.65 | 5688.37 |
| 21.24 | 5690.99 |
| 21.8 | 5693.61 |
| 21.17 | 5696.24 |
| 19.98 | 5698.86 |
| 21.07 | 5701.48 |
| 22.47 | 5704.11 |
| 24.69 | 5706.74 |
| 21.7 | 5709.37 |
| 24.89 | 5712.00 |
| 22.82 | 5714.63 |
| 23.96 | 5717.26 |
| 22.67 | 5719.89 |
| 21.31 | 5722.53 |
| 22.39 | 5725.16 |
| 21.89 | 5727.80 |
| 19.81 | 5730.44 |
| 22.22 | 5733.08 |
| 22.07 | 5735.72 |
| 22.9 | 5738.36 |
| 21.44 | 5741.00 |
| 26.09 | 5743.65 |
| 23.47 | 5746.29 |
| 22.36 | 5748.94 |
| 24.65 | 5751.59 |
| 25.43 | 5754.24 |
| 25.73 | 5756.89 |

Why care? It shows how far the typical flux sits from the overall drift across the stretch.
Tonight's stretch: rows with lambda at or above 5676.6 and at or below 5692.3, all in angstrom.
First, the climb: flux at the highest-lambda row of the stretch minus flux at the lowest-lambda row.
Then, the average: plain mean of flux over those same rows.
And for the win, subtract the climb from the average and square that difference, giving 472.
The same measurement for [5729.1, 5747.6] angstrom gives 358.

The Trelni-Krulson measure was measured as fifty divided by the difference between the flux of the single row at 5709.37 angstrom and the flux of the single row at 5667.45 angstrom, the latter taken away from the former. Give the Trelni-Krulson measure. 15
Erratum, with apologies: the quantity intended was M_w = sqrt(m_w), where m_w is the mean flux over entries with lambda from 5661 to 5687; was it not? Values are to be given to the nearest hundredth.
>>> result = 4.39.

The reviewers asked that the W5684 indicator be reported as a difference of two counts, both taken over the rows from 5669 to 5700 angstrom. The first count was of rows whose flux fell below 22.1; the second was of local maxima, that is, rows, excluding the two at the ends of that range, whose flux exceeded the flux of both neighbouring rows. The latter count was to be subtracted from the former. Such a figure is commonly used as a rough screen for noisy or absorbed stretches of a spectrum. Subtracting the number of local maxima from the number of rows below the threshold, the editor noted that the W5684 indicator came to 10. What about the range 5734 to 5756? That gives 0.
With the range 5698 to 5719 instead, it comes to 1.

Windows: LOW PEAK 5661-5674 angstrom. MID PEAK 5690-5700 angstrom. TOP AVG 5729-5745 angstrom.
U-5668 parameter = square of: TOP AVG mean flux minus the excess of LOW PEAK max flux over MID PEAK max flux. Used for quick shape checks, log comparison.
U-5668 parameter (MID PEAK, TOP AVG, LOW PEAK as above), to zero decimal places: 672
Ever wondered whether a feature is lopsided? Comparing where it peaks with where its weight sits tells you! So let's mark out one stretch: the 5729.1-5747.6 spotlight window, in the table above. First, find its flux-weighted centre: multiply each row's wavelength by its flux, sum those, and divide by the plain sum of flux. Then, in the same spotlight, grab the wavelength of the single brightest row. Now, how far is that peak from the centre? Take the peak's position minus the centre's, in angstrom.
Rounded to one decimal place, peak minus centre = 5.0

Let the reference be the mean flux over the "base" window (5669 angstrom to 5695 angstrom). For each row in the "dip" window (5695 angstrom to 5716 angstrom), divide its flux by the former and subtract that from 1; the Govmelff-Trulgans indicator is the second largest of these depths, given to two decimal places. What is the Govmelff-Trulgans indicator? -0.03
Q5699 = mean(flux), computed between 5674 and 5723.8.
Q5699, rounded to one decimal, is 21.9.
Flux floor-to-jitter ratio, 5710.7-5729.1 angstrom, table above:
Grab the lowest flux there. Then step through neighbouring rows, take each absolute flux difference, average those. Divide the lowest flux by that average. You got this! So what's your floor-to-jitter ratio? 17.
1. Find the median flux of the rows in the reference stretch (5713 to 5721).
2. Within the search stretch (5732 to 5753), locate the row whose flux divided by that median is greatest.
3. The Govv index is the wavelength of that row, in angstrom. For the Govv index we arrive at 5743.65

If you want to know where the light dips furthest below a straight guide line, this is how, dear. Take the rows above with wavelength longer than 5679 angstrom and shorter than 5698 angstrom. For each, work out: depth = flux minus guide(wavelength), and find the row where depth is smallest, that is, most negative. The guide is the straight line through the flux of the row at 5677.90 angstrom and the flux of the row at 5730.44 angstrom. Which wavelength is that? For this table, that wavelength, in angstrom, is 5688.37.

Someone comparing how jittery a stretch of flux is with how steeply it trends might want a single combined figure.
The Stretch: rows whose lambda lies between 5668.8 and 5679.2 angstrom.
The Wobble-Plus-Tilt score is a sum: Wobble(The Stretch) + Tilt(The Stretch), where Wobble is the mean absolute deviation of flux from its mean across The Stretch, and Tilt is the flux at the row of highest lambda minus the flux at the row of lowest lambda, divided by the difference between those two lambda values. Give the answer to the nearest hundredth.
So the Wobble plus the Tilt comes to 2.30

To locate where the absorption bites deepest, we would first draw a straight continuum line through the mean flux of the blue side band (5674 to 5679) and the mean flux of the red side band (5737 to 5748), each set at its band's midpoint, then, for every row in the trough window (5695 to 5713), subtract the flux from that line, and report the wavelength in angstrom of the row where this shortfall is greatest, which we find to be 5698.86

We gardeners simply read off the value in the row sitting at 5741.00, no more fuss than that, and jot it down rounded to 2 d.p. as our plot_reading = 21.44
